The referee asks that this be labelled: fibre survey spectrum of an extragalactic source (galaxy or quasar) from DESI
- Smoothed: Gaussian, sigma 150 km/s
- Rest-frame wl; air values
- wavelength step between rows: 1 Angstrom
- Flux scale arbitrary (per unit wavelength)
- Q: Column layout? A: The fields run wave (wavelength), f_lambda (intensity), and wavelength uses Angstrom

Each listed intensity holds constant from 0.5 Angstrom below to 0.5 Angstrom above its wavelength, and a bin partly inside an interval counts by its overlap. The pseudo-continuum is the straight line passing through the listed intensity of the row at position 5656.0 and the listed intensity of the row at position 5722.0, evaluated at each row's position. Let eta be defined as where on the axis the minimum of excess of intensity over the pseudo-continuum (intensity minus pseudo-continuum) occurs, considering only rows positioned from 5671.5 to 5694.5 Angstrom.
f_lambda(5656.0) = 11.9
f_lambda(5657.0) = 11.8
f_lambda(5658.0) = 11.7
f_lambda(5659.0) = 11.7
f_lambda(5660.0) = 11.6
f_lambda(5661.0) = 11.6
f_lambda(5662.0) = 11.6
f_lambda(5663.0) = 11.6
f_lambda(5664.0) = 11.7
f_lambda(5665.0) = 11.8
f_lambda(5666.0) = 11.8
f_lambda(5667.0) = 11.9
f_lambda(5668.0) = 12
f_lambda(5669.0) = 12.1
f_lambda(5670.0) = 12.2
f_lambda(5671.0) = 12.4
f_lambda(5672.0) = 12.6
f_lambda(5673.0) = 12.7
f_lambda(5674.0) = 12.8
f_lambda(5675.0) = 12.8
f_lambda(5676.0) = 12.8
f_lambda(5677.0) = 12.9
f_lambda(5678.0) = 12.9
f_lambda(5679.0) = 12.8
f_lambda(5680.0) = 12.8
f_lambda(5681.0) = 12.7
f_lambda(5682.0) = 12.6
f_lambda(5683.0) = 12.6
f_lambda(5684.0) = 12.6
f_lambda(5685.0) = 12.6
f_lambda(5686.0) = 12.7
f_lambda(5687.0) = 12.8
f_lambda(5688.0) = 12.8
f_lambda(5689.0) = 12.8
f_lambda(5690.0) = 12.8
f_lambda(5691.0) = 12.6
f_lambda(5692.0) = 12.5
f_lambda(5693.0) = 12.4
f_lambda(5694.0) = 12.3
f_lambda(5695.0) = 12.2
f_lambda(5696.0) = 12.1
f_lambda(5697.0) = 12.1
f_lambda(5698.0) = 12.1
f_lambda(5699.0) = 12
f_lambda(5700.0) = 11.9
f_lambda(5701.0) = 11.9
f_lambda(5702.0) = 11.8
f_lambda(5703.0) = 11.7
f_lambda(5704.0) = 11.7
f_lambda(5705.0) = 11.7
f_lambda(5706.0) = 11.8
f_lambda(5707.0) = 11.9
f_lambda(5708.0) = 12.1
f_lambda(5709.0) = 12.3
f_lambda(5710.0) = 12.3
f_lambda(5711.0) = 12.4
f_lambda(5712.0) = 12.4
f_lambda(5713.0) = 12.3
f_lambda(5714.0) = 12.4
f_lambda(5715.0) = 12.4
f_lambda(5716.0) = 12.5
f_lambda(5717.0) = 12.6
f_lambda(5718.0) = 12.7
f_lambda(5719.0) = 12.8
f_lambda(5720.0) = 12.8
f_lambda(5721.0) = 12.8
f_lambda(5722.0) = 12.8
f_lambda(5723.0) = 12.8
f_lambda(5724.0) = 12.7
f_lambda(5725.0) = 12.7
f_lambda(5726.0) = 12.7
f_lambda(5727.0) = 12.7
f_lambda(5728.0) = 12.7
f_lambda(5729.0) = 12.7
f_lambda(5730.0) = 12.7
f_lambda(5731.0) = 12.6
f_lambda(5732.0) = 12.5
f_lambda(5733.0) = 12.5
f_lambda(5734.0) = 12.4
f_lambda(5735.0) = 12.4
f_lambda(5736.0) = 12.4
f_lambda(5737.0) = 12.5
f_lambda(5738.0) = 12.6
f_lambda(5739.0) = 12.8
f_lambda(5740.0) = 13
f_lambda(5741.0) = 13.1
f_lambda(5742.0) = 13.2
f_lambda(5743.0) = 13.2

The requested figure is 5694.0 Angstrom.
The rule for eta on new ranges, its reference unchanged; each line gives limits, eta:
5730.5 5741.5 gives 5736.0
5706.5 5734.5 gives 5707.0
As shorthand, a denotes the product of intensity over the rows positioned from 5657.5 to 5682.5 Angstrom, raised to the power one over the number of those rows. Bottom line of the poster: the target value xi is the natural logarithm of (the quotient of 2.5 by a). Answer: -1.59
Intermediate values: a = 12.2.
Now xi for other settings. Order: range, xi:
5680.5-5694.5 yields -1.62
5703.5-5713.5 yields -1.58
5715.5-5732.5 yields -1.62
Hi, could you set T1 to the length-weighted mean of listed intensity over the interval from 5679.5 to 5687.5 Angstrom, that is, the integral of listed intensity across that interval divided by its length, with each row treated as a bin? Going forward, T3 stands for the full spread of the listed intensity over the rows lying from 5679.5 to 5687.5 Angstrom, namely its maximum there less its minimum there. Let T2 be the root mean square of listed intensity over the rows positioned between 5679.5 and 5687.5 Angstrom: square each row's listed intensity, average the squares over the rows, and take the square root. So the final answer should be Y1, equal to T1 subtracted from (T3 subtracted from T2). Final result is -0.20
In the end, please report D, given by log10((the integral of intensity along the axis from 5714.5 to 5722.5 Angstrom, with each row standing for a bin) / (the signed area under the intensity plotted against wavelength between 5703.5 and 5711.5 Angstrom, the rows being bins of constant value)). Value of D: 0.02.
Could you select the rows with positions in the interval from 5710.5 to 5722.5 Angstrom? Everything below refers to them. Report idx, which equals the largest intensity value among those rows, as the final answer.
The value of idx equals 12.8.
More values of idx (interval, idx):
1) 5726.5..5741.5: 13.1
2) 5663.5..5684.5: 12.9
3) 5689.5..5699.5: 12.8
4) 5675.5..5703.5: 12.9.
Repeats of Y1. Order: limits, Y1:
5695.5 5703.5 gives -0.40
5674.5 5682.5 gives -0.30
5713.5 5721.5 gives -0.40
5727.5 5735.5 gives -0.30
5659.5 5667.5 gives -0.30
